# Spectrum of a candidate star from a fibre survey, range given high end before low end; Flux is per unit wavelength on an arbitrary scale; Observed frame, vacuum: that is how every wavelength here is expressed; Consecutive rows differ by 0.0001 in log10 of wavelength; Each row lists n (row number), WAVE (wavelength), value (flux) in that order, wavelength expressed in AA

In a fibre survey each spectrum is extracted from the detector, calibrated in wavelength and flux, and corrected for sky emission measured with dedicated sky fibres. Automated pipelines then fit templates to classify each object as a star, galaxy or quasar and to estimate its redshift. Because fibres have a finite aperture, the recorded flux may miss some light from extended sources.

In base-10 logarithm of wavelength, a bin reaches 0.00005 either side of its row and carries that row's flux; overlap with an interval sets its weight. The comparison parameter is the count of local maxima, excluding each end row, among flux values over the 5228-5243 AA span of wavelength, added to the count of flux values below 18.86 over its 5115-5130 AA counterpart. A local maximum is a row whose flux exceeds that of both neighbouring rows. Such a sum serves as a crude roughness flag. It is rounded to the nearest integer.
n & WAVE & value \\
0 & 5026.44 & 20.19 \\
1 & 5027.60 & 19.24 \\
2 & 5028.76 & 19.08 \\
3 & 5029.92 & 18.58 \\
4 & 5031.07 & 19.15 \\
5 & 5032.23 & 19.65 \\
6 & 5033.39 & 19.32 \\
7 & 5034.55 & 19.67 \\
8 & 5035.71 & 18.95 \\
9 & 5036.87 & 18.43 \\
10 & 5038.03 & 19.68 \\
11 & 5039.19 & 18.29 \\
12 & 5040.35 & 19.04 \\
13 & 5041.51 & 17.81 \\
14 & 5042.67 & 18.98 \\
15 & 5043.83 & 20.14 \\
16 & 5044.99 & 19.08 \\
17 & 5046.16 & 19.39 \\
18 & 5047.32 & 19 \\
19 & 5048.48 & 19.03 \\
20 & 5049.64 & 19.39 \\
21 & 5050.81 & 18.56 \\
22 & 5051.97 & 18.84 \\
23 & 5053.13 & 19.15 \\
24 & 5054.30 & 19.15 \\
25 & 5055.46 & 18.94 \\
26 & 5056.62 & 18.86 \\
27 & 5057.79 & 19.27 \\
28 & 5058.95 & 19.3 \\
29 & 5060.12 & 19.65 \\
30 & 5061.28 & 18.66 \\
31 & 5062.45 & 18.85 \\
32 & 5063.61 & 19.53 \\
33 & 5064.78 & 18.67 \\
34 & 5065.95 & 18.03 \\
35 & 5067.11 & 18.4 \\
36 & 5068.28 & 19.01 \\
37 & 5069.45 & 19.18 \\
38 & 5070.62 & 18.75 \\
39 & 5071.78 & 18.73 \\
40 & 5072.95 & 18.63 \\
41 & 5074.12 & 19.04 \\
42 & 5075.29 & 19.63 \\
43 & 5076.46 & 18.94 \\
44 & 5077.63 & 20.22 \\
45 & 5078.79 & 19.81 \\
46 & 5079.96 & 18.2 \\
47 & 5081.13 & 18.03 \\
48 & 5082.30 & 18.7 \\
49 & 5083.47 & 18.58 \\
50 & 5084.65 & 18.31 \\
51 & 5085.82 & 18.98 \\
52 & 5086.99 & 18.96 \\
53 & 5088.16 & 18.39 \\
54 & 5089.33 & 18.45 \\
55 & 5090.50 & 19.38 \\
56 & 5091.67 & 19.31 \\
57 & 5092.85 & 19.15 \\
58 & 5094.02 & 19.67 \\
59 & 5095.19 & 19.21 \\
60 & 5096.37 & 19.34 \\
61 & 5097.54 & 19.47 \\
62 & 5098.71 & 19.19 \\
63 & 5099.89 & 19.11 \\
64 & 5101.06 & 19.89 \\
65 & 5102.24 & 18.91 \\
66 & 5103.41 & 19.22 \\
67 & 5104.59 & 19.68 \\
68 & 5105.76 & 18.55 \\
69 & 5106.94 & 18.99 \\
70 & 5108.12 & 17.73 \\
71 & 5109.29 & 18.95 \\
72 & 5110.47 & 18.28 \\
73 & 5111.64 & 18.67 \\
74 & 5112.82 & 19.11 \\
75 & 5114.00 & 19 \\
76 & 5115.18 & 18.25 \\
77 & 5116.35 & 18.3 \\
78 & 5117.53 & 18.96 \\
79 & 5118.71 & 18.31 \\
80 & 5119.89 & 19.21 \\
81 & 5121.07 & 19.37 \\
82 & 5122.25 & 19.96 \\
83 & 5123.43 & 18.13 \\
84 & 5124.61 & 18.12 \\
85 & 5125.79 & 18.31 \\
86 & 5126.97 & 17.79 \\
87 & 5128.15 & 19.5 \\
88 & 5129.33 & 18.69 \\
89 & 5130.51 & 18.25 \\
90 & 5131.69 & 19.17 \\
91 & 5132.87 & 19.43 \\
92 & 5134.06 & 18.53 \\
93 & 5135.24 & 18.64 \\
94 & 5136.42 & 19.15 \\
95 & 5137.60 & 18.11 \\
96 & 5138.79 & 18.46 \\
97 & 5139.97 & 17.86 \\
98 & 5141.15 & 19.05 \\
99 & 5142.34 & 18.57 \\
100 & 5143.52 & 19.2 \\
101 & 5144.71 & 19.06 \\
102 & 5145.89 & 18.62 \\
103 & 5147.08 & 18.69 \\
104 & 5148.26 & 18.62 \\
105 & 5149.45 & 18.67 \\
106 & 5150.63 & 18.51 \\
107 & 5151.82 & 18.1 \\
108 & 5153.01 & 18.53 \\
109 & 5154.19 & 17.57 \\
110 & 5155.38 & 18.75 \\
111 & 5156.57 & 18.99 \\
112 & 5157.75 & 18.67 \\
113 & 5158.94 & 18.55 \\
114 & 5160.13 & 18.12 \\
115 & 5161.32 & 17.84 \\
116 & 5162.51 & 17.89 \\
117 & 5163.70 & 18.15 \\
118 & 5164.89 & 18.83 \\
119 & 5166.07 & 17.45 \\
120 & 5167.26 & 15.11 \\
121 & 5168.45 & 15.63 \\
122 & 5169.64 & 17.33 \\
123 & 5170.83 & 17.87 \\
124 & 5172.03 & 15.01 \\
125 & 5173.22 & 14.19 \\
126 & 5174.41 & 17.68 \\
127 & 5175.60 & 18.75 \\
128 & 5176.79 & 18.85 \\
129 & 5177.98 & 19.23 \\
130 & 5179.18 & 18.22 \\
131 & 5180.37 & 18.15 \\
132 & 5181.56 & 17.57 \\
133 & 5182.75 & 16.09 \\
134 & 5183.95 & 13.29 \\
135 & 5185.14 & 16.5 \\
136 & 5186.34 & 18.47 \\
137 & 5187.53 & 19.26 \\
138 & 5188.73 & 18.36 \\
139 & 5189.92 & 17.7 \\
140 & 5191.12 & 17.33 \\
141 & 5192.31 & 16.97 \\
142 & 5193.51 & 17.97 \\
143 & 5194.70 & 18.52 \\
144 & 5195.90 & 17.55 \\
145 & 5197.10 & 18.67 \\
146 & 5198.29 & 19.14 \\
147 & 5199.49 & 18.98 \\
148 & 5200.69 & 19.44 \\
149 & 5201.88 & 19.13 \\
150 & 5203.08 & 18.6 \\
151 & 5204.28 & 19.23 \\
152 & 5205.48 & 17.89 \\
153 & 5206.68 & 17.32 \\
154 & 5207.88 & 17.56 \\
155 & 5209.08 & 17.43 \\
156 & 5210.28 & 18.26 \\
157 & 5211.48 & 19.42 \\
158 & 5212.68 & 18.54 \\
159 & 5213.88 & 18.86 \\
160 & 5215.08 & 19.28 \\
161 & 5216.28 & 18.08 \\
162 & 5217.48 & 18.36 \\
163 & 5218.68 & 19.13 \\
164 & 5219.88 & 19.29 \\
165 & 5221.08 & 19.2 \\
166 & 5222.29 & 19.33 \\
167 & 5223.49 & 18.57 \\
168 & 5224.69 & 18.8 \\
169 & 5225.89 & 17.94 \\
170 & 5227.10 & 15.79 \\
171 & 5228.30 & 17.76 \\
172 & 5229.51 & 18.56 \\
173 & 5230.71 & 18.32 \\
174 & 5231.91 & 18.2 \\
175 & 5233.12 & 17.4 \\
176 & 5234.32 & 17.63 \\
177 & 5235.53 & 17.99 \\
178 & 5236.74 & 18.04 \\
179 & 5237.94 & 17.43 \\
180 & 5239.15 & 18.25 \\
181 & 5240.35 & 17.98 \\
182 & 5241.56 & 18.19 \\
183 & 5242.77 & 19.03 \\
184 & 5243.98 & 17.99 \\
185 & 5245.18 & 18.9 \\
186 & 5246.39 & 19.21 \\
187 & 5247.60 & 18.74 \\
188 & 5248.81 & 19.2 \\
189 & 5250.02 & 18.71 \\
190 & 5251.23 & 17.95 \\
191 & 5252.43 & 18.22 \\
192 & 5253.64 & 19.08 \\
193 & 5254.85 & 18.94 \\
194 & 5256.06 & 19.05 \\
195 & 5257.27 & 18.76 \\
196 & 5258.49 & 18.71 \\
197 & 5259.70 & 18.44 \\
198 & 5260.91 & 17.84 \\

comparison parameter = 11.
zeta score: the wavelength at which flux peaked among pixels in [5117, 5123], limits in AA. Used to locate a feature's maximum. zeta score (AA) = 5122.25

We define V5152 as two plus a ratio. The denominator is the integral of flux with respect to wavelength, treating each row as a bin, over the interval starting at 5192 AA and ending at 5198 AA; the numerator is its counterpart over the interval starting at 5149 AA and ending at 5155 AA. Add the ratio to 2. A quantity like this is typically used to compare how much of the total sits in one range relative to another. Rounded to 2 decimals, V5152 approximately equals 3.01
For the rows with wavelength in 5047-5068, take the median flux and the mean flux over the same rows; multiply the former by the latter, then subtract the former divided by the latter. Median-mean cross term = 359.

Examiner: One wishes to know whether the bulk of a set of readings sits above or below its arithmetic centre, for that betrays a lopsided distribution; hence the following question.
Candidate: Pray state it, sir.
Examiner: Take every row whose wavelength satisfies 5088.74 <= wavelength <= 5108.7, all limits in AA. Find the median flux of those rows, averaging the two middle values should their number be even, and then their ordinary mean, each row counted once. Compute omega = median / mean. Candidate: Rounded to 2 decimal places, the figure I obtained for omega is 1.00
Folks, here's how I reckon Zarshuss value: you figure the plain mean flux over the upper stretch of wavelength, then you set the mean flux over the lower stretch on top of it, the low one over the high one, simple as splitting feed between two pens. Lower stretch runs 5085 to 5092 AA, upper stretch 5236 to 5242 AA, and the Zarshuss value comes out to 1.052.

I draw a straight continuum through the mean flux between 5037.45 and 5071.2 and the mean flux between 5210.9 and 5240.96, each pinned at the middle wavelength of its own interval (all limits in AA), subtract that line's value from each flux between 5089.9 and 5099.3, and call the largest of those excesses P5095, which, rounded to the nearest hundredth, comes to 0.84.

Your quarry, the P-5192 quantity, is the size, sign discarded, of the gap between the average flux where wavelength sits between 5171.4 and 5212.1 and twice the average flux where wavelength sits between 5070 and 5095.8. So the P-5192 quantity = 20.07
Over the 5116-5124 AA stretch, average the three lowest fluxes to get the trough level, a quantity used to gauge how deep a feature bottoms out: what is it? 18.2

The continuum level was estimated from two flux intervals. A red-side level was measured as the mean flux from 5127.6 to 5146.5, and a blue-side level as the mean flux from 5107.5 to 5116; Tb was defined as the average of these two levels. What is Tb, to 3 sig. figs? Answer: 18.7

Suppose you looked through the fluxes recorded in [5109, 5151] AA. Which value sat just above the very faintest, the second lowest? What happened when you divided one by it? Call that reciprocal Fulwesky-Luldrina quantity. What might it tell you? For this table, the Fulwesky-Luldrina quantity 0.056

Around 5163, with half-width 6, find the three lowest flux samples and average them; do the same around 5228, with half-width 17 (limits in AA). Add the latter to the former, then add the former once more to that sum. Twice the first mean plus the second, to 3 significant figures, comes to 49.0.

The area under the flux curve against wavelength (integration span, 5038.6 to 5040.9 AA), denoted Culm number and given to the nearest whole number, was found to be 43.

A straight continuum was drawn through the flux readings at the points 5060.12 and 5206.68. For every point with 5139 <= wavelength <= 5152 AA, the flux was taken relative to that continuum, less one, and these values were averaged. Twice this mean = 0.04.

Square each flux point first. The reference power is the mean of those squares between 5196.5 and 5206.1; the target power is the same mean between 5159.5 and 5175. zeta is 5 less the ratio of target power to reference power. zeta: 4.18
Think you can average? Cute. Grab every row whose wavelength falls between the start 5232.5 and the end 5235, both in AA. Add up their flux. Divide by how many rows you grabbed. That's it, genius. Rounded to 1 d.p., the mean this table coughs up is 17.5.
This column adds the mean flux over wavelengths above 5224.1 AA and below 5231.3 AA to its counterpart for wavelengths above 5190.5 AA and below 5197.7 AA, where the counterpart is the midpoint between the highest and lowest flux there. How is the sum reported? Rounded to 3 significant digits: 35.7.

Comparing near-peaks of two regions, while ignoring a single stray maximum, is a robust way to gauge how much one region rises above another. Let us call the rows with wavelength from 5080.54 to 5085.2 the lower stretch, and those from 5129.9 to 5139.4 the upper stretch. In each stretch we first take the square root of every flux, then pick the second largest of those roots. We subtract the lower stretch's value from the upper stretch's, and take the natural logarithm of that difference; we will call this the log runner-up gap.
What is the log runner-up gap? -2.7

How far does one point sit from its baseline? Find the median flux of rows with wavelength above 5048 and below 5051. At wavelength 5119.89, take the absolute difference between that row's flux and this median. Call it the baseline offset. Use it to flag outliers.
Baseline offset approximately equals 0.2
